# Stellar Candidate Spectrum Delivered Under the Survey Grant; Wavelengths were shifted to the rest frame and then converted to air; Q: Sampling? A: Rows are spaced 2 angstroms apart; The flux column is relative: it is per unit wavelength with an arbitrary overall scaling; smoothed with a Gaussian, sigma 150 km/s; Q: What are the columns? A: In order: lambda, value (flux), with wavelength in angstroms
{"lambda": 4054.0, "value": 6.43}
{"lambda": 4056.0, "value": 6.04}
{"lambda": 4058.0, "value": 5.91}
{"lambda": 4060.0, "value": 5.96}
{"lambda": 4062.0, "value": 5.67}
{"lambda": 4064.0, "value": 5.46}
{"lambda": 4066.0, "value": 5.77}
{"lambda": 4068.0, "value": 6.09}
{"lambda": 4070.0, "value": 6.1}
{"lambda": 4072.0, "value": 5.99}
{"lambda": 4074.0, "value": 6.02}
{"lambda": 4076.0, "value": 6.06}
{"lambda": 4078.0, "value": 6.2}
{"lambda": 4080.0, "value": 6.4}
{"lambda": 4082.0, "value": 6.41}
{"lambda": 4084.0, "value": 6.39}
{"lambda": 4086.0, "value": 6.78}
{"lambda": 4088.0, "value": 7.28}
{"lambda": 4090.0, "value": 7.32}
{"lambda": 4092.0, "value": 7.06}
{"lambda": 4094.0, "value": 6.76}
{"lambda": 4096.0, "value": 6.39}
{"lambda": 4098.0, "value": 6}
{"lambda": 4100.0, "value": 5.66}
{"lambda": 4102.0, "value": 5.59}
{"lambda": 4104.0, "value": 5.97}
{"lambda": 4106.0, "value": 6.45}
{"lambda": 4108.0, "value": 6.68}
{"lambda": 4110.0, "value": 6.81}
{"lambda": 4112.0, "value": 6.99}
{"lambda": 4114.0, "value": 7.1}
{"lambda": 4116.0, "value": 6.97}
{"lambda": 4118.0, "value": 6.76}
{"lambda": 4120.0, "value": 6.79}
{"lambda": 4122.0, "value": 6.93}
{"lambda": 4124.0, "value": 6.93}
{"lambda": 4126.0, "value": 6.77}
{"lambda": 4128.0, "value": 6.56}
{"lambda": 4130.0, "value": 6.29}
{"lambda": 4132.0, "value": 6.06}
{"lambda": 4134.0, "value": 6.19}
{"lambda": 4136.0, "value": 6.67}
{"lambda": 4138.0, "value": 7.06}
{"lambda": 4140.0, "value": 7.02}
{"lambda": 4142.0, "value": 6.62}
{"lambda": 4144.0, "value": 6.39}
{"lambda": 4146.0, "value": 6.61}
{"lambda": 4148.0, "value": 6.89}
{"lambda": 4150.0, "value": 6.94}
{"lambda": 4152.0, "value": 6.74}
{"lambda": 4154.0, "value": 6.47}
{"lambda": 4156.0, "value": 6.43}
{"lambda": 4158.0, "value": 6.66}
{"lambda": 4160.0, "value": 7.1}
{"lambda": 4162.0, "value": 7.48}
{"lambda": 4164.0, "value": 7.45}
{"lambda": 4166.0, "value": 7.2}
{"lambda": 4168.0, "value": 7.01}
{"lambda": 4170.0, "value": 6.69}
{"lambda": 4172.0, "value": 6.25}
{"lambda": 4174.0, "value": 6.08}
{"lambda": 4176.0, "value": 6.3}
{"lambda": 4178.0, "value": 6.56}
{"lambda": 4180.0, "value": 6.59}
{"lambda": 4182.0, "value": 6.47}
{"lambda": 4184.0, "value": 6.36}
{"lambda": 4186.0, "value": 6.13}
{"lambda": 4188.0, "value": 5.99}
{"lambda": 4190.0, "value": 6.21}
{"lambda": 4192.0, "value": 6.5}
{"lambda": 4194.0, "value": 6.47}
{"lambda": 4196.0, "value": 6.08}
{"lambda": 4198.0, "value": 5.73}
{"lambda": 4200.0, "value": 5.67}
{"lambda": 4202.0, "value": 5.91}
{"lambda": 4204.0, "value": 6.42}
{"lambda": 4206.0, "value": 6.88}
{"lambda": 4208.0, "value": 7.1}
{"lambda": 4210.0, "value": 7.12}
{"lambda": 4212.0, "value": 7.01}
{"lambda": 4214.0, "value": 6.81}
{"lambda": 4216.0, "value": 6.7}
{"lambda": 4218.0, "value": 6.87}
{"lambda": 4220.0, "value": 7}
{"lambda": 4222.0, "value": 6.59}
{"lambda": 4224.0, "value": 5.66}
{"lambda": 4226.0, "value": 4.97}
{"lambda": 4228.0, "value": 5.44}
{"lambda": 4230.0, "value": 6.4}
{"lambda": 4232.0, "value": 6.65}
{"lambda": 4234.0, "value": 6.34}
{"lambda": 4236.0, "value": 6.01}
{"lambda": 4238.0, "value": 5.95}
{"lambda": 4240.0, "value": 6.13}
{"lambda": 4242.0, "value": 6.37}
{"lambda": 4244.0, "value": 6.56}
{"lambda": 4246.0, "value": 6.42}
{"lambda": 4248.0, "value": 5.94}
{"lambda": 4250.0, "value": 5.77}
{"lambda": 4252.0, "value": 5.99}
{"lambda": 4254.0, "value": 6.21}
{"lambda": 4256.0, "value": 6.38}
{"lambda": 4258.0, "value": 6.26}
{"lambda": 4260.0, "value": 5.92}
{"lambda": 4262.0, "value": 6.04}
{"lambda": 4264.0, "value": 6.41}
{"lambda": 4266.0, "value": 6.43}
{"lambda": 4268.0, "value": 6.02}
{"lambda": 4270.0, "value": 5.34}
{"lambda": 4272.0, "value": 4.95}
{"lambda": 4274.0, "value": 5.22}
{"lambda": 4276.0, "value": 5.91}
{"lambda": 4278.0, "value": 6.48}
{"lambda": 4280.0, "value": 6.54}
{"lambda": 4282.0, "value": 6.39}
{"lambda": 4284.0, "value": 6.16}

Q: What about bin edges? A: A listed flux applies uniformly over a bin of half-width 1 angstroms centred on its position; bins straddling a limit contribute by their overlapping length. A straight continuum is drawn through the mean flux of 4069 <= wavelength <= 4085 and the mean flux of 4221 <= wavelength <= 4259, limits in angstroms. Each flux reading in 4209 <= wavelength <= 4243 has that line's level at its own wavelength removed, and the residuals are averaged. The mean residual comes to 0.24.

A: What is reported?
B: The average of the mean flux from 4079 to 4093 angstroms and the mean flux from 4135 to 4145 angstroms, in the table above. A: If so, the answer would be 6.78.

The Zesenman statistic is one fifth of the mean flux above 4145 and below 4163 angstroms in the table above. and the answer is 1.36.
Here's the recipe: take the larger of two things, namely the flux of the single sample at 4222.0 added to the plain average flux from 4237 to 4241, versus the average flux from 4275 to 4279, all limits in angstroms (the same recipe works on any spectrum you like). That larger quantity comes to 12.6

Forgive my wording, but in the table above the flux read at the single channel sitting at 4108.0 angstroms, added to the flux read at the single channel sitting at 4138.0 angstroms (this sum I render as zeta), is 13.7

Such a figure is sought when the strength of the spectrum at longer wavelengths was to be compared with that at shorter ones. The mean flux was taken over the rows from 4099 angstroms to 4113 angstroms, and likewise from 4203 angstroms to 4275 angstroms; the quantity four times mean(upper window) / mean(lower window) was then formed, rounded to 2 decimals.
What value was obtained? 3.95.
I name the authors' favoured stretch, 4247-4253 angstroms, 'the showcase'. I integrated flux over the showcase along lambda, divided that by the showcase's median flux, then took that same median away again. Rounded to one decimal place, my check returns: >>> 0.0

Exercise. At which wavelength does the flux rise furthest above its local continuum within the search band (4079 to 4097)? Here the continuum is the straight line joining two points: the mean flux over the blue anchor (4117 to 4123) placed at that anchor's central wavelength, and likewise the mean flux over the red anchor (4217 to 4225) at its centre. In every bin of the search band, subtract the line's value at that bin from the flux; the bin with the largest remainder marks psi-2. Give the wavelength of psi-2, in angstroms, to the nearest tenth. 4090.0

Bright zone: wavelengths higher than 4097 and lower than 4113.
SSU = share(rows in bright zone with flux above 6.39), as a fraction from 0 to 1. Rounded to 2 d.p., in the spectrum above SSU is 0.50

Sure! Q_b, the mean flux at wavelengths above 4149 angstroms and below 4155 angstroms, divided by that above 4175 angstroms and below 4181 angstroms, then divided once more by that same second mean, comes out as 0.160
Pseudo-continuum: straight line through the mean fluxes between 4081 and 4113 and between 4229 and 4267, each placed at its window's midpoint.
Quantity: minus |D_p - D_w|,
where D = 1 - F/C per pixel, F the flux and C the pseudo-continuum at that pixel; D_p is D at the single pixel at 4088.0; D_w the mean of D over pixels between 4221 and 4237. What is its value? -0.15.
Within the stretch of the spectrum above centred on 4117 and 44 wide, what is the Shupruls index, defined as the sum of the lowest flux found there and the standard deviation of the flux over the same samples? 6.0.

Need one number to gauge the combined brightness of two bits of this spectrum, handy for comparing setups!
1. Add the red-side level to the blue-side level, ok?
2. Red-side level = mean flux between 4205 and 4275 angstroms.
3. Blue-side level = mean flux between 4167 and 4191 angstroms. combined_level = 12.6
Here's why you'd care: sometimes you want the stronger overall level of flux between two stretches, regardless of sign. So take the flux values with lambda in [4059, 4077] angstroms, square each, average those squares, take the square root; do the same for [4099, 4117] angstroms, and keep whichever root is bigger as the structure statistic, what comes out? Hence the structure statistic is 6.49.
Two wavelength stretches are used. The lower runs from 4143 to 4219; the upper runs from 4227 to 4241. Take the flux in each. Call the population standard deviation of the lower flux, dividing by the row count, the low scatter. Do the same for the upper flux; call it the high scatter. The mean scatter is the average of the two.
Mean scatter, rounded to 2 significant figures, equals 0.40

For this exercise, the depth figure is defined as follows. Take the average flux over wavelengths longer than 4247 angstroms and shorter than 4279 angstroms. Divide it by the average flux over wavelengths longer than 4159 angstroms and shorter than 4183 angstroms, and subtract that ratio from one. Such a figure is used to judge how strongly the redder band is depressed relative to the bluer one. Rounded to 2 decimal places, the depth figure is 0.12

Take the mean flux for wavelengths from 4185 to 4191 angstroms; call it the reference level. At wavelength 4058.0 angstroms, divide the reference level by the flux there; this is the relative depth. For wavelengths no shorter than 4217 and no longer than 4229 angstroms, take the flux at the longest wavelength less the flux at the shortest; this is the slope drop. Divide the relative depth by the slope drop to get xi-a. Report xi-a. -0.7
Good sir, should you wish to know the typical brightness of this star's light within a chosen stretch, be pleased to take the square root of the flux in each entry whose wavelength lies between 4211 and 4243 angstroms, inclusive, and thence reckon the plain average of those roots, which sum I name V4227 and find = 2.51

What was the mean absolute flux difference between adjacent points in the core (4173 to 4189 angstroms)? 0.159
